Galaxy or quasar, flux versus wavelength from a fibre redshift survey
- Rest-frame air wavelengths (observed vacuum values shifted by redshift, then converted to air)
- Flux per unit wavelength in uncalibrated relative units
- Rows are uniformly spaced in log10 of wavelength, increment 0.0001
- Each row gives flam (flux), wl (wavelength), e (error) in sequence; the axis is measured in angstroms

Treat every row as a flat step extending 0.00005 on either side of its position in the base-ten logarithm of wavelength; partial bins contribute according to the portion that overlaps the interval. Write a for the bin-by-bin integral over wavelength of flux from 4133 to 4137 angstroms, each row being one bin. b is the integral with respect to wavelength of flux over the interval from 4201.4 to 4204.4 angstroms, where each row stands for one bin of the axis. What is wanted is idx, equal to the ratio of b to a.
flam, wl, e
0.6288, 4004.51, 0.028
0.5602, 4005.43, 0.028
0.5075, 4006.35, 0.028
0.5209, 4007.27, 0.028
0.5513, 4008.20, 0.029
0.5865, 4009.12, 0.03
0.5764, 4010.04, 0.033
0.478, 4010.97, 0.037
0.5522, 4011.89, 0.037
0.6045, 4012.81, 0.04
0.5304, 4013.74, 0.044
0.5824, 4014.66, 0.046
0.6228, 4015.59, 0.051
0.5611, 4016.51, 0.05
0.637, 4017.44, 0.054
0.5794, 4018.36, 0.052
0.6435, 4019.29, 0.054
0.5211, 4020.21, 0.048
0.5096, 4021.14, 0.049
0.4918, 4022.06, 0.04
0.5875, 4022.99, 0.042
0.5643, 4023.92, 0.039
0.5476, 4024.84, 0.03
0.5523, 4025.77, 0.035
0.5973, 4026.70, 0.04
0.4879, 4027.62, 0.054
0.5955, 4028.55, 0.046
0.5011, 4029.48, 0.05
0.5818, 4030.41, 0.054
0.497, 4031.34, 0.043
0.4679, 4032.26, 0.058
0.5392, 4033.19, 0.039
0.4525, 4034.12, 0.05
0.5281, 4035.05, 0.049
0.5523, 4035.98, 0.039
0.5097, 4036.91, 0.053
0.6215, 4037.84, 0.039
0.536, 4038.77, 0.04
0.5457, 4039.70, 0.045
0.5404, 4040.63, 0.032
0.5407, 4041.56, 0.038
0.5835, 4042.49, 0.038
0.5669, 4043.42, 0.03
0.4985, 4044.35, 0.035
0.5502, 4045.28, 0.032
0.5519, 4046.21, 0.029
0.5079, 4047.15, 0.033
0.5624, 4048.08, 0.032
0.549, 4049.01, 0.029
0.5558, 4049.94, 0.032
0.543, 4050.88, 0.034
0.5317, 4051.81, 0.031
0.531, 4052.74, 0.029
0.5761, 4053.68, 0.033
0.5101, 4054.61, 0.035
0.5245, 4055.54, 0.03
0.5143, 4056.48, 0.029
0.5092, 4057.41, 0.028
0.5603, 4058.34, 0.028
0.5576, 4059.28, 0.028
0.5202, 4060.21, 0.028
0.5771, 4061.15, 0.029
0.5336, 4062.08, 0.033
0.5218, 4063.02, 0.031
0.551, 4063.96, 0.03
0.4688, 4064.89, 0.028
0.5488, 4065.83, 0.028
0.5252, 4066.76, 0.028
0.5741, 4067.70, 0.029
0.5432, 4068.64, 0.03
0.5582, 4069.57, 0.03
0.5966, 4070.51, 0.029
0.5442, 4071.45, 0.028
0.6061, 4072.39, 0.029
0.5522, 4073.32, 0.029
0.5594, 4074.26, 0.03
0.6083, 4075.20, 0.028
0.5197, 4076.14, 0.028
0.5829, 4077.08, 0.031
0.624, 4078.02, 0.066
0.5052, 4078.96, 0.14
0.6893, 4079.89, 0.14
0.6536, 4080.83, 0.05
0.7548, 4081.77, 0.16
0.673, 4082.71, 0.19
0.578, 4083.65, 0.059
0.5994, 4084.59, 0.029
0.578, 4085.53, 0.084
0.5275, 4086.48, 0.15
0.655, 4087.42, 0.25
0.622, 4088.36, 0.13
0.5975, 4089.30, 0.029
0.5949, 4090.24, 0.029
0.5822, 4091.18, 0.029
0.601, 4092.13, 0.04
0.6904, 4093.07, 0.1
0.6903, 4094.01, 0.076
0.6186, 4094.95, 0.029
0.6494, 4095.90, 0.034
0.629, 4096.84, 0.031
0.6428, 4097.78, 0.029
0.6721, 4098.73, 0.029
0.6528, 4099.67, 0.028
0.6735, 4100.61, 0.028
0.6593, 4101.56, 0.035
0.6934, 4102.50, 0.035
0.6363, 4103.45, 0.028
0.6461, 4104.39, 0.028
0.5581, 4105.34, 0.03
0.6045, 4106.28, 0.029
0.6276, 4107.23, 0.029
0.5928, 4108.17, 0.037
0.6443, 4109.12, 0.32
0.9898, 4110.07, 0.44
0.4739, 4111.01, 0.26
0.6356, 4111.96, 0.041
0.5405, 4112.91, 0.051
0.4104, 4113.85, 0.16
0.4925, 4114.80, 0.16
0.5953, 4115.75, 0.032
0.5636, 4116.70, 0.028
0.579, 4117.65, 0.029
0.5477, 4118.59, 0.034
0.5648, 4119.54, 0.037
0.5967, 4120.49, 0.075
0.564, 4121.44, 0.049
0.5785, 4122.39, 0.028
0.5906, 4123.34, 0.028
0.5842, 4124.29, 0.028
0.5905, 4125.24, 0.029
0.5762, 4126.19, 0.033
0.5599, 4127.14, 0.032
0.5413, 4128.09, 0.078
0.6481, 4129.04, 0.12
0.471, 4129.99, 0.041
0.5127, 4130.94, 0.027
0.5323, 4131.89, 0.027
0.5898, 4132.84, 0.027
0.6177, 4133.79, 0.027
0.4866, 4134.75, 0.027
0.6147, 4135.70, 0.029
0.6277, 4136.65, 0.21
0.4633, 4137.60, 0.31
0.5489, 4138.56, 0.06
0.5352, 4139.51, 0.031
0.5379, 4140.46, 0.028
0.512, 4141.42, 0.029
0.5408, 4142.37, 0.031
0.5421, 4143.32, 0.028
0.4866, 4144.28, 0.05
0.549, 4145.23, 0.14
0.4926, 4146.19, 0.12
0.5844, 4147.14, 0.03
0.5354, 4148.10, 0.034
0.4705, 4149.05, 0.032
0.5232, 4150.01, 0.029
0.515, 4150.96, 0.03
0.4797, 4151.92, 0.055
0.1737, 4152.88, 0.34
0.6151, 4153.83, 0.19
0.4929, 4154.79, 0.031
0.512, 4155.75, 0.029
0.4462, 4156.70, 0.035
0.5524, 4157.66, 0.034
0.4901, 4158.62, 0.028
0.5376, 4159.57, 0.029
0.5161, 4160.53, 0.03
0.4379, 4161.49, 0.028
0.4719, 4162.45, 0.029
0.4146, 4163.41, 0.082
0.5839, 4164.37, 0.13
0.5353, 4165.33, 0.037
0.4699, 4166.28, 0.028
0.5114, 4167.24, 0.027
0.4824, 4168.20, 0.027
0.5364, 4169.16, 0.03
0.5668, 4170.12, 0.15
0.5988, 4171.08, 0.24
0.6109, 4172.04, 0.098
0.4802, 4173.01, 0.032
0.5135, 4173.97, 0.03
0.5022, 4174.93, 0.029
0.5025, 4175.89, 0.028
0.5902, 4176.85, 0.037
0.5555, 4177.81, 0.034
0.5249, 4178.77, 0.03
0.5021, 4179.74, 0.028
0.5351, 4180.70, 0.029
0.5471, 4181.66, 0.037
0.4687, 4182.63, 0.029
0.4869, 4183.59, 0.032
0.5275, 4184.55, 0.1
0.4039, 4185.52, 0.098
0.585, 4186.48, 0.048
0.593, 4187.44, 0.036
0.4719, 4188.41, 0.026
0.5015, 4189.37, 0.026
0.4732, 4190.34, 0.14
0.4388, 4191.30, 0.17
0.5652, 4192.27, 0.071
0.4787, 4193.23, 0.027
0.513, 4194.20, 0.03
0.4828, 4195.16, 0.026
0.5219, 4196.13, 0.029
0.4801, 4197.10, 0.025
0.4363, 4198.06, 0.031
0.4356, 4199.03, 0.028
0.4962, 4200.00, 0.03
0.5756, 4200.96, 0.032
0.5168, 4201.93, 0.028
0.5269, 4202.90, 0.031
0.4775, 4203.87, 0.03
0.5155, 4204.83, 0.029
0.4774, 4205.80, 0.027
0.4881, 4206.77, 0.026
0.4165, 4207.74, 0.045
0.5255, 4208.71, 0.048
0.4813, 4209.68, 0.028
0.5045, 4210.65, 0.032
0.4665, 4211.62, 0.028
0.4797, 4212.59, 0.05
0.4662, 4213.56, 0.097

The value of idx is 0.65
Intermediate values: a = 2.3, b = 1.53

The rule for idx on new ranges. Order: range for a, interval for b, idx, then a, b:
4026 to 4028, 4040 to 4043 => 1.52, 1.1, 1.66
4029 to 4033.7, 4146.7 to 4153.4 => 1.29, 2.4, 3.14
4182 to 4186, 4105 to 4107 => 0.62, 1.9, 1.18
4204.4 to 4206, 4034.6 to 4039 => 3.03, 0.8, 2.42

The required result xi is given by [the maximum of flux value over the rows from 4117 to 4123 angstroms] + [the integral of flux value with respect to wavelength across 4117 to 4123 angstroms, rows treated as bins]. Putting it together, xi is 4.0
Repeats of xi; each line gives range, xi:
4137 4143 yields 3.7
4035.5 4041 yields 3.7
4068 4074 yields 4.0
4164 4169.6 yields 3.5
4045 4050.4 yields 3.5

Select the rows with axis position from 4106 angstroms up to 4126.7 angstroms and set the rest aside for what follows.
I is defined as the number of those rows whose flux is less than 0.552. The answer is 5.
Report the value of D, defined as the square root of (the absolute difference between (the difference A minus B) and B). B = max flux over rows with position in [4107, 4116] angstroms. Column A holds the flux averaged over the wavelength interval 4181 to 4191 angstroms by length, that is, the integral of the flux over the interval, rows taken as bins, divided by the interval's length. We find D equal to 1.214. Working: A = 0.505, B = 0.9898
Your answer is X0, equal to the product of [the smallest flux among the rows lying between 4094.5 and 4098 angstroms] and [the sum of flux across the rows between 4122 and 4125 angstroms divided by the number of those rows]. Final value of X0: 0.362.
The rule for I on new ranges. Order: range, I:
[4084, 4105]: 1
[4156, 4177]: 16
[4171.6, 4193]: 16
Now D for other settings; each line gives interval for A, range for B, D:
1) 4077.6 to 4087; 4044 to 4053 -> 0.712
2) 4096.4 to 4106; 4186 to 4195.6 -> 0.735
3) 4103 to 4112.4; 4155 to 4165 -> 0.726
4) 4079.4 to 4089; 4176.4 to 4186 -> 0.740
